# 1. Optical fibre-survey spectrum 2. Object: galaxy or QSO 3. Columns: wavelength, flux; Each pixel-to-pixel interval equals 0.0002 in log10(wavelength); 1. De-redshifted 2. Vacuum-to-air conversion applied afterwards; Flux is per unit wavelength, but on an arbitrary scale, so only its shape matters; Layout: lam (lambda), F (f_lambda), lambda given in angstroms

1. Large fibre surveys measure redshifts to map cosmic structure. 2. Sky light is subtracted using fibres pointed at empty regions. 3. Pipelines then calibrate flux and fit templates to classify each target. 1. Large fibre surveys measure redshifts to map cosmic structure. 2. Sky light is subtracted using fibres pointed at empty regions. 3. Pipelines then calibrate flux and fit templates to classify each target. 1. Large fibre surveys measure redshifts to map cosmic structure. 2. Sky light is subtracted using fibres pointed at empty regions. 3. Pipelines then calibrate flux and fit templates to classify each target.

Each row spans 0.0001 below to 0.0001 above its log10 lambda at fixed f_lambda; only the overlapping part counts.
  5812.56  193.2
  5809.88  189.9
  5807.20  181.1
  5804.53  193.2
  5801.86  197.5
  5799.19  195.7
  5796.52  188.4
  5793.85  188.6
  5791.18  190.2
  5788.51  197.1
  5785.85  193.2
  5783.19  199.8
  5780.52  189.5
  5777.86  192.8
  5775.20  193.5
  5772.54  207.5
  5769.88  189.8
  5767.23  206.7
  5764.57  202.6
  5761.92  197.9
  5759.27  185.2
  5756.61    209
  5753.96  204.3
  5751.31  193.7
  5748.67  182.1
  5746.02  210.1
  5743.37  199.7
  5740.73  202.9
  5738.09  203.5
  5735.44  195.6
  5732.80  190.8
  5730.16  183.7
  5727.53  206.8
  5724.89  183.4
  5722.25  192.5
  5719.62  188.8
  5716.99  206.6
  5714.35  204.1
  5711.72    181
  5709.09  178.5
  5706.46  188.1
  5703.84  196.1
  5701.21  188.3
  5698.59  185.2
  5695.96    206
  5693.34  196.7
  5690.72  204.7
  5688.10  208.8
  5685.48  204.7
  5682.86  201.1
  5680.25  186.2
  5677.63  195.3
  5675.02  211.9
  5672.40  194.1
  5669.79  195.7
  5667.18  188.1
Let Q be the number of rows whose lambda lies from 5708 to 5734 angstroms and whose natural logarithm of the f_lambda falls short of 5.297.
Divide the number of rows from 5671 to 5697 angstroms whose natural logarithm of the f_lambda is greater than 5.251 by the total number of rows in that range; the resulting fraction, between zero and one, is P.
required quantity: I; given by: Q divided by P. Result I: 7.8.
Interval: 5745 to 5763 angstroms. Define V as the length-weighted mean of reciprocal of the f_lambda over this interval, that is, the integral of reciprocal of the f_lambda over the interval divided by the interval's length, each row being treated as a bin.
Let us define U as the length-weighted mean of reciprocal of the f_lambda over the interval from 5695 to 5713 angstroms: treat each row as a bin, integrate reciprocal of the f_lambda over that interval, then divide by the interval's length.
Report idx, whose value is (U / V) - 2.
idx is -0.96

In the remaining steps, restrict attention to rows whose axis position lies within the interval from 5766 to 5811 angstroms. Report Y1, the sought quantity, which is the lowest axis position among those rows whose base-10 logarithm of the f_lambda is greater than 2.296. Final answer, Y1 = 5767.23 angstroms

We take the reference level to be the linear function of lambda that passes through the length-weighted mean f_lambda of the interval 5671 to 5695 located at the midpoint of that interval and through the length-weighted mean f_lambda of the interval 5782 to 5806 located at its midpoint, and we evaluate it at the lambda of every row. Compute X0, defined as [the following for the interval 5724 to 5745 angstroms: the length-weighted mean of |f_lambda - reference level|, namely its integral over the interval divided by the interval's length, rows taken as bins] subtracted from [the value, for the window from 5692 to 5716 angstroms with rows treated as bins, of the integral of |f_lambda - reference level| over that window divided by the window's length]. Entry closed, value 2.7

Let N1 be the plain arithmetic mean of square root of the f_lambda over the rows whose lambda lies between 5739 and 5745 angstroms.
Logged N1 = 14.2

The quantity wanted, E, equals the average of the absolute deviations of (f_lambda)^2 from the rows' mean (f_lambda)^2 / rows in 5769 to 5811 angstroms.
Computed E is 1626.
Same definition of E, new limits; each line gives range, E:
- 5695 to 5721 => 3395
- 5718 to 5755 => 3023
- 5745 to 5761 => 4097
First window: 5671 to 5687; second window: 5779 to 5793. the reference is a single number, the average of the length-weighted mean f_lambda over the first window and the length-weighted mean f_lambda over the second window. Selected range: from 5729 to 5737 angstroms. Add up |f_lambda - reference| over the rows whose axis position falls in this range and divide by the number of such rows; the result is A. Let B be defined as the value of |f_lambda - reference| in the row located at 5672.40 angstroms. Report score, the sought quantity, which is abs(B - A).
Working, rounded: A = 6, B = 2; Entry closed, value 4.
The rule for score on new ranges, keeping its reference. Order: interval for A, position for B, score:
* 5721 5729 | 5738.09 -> 2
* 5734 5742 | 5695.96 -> 5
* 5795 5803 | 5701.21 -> 5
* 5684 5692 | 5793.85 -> 2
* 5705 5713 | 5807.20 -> 1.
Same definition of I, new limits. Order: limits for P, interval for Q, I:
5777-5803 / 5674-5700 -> 6.7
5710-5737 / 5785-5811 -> 16.7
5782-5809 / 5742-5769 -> 8.3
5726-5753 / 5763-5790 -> 7.5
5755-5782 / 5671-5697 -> 5.7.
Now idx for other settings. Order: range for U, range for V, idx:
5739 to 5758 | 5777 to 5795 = -1.03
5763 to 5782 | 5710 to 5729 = -1.02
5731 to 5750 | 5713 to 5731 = -1.01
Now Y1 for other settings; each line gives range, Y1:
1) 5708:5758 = 5714.35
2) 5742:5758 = 5743.37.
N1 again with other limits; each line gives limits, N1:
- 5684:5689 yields 14.4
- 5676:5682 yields 13.8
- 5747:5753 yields 13.7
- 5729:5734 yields 13.7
